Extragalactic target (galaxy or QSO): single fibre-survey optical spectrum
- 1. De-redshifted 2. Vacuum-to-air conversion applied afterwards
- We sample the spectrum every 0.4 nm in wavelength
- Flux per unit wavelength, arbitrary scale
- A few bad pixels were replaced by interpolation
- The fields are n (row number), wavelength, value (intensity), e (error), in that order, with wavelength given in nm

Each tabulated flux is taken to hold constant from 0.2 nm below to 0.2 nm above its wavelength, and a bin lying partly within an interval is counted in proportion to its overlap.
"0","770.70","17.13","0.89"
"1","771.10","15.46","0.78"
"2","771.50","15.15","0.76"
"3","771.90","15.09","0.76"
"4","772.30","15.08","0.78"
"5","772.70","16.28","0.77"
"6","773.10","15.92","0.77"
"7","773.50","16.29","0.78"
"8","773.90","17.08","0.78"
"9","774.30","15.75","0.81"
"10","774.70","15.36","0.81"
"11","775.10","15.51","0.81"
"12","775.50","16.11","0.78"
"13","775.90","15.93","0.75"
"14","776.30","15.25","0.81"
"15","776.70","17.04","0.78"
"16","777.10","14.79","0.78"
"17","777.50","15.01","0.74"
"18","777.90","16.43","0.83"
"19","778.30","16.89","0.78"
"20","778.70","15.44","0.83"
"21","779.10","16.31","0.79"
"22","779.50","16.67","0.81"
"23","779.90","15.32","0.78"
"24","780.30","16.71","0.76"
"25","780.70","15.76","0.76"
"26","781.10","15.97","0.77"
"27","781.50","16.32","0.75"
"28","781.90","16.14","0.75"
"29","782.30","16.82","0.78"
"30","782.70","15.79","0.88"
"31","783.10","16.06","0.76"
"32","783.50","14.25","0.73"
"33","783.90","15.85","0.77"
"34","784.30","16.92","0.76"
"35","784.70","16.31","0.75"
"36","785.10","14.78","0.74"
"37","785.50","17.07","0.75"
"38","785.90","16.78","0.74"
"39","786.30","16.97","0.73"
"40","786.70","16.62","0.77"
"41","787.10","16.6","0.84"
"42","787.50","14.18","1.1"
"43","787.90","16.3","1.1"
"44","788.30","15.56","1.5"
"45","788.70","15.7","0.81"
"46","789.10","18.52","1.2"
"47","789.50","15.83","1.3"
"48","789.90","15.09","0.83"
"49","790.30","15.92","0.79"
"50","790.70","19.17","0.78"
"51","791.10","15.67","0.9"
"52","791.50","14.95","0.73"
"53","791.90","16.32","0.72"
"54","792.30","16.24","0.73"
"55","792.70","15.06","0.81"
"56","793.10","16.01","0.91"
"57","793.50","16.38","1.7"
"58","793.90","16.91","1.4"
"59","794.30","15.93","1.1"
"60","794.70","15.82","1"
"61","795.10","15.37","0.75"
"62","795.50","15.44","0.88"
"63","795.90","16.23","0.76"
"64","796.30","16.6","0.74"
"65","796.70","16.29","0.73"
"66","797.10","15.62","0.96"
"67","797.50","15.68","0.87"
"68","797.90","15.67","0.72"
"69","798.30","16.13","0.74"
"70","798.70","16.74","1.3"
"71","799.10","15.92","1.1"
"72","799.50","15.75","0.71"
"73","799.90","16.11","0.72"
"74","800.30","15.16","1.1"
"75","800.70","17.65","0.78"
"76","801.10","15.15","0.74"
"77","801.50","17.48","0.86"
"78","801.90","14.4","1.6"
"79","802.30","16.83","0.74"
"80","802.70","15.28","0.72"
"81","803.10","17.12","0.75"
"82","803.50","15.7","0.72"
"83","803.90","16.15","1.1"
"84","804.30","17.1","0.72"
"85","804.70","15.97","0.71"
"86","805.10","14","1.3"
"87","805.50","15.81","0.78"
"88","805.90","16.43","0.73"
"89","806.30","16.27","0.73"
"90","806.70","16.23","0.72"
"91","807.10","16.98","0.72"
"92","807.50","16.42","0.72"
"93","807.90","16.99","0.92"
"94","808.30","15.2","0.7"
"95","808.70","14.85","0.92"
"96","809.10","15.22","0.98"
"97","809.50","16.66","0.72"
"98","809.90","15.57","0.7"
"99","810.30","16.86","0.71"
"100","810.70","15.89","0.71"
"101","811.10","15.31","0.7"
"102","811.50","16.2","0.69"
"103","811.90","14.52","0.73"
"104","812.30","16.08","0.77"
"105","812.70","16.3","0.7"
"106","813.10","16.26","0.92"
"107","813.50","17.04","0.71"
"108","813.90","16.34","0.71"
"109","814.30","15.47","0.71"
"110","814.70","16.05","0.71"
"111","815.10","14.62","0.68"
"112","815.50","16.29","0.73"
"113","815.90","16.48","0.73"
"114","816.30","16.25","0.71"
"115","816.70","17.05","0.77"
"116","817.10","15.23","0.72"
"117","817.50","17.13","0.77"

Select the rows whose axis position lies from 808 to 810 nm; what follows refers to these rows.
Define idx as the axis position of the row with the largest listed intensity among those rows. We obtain 809.50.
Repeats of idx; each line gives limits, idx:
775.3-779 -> 776.70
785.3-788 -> 785.50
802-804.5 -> 803.10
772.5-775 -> 773.90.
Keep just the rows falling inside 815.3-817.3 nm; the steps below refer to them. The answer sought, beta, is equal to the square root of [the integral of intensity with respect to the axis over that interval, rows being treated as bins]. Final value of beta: 5.70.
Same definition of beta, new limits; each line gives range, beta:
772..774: 5.66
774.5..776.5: 5.59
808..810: 5.58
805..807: 5.64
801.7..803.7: 5.63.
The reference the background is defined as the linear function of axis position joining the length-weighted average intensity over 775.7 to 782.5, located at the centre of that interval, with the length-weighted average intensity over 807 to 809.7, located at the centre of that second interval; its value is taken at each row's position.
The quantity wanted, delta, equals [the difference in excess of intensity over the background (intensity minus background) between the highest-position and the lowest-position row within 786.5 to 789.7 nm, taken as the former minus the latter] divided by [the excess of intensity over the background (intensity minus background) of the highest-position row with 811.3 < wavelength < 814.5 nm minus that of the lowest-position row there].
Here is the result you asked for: 1.1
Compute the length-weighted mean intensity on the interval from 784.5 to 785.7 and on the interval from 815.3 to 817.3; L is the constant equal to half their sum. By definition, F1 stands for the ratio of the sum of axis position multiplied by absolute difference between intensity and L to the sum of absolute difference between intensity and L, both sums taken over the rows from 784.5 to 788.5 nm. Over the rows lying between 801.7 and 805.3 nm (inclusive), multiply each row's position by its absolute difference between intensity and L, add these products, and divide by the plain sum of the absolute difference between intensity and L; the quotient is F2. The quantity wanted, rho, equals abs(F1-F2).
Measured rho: 16.97 nm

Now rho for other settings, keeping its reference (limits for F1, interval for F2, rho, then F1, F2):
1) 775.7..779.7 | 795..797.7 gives 18.63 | 777.52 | 796.14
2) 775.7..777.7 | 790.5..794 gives 14.78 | 776.90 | 791.69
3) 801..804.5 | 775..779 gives 25.28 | 802.37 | 777.10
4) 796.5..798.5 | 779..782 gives 17.28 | 797.44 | 780.16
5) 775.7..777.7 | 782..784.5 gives 6.50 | 776.90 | 783.40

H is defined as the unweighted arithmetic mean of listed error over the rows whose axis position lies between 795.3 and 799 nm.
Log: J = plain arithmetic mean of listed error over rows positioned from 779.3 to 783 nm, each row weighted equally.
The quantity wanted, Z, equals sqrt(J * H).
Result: 0.82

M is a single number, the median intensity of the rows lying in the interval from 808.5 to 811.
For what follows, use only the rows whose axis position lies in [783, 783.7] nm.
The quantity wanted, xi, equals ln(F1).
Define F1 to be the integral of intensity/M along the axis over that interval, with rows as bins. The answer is -0.40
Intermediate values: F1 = 0.7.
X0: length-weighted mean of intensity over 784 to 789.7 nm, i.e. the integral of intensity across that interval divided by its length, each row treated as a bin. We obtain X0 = 16.3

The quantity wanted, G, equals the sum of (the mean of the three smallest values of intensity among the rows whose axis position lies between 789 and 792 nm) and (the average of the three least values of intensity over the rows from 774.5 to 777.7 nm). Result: 30.3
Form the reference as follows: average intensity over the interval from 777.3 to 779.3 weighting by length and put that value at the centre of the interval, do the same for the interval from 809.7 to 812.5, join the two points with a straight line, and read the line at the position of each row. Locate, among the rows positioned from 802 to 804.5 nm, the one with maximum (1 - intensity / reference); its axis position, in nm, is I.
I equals 802.70 nm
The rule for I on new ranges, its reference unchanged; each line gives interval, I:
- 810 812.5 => 811.90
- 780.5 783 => 780.70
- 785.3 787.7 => 787.50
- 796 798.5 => 797.10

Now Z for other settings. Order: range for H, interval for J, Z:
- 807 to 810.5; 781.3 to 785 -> 0.78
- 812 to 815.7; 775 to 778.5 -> 0.76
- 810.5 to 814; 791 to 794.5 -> 0.86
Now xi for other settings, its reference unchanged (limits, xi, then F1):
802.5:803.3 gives -0.19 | 0.8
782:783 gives 0.03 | 1.0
